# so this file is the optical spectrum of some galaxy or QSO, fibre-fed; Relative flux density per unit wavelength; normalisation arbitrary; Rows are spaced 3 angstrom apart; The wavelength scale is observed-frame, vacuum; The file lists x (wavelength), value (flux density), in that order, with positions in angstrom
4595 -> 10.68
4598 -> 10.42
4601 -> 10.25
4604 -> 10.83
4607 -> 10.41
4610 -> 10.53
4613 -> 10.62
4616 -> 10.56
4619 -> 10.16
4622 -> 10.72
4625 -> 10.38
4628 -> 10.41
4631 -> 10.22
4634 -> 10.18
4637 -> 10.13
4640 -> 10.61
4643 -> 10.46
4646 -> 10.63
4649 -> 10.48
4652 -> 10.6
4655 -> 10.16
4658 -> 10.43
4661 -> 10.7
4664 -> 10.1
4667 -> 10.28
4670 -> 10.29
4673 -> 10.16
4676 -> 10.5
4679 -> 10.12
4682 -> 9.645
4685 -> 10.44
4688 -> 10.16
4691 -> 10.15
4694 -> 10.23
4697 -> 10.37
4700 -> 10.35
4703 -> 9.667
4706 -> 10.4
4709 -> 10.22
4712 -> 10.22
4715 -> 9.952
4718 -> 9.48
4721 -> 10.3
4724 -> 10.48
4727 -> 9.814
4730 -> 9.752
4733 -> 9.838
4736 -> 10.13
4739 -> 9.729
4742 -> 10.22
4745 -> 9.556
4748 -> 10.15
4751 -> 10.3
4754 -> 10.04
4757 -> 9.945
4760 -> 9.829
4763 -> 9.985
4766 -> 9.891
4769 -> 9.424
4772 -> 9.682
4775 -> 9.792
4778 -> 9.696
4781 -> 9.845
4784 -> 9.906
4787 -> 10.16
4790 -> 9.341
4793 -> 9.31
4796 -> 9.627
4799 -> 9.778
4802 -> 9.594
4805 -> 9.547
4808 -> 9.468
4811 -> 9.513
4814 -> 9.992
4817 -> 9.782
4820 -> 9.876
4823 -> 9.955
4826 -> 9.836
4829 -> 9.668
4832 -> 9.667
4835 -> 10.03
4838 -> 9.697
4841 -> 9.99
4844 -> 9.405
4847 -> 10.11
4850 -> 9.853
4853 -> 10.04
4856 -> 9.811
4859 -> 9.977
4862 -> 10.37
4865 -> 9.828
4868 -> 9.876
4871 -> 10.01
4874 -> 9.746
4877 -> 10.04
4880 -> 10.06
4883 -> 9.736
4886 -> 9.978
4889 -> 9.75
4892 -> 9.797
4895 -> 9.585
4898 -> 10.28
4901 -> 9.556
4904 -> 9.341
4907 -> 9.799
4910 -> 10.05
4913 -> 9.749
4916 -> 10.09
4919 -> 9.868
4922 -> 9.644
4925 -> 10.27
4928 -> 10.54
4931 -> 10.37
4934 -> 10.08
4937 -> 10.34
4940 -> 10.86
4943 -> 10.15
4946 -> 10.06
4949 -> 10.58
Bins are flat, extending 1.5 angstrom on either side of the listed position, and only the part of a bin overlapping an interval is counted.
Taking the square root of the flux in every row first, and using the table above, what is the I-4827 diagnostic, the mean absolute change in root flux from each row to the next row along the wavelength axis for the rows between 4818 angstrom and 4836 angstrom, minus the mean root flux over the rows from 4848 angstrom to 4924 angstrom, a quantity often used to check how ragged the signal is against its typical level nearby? -3.12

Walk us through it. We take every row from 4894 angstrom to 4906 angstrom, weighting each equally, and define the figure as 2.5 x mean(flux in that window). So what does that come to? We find 24.2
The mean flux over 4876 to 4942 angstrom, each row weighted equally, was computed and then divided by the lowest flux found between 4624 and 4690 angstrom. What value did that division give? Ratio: 1.036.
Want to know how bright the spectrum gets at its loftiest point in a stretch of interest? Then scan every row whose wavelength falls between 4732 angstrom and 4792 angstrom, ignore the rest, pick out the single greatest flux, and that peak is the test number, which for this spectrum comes 10.3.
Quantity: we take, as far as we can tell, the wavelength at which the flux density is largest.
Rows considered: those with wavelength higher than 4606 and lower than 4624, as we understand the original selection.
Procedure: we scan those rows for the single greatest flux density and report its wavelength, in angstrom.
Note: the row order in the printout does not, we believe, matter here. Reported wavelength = 4622 angstrom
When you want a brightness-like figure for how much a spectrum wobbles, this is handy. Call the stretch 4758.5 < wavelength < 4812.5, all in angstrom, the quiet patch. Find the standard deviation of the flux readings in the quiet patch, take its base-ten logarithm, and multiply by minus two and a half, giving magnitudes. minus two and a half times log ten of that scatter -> 1.6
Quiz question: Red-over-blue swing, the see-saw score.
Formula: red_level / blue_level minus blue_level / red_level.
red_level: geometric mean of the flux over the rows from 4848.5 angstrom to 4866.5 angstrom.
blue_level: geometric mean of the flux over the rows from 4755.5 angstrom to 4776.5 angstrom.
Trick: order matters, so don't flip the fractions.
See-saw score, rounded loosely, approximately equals 0.04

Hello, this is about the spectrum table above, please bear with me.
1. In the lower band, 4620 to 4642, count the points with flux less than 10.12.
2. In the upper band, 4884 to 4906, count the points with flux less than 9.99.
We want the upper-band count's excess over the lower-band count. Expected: 6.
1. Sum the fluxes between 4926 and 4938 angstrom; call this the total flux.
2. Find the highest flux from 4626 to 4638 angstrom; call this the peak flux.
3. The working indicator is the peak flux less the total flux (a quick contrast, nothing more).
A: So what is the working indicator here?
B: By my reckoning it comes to -30.9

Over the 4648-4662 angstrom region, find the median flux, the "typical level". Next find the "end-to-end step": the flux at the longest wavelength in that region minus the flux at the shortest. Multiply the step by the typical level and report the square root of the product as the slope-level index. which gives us 1.5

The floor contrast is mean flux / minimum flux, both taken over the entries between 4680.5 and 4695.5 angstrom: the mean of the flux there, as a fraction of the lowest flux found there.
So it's 1.05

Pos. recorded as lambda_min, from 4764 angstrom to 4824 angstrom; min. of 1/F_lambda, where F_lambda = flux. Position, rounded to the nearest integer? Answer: 4787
